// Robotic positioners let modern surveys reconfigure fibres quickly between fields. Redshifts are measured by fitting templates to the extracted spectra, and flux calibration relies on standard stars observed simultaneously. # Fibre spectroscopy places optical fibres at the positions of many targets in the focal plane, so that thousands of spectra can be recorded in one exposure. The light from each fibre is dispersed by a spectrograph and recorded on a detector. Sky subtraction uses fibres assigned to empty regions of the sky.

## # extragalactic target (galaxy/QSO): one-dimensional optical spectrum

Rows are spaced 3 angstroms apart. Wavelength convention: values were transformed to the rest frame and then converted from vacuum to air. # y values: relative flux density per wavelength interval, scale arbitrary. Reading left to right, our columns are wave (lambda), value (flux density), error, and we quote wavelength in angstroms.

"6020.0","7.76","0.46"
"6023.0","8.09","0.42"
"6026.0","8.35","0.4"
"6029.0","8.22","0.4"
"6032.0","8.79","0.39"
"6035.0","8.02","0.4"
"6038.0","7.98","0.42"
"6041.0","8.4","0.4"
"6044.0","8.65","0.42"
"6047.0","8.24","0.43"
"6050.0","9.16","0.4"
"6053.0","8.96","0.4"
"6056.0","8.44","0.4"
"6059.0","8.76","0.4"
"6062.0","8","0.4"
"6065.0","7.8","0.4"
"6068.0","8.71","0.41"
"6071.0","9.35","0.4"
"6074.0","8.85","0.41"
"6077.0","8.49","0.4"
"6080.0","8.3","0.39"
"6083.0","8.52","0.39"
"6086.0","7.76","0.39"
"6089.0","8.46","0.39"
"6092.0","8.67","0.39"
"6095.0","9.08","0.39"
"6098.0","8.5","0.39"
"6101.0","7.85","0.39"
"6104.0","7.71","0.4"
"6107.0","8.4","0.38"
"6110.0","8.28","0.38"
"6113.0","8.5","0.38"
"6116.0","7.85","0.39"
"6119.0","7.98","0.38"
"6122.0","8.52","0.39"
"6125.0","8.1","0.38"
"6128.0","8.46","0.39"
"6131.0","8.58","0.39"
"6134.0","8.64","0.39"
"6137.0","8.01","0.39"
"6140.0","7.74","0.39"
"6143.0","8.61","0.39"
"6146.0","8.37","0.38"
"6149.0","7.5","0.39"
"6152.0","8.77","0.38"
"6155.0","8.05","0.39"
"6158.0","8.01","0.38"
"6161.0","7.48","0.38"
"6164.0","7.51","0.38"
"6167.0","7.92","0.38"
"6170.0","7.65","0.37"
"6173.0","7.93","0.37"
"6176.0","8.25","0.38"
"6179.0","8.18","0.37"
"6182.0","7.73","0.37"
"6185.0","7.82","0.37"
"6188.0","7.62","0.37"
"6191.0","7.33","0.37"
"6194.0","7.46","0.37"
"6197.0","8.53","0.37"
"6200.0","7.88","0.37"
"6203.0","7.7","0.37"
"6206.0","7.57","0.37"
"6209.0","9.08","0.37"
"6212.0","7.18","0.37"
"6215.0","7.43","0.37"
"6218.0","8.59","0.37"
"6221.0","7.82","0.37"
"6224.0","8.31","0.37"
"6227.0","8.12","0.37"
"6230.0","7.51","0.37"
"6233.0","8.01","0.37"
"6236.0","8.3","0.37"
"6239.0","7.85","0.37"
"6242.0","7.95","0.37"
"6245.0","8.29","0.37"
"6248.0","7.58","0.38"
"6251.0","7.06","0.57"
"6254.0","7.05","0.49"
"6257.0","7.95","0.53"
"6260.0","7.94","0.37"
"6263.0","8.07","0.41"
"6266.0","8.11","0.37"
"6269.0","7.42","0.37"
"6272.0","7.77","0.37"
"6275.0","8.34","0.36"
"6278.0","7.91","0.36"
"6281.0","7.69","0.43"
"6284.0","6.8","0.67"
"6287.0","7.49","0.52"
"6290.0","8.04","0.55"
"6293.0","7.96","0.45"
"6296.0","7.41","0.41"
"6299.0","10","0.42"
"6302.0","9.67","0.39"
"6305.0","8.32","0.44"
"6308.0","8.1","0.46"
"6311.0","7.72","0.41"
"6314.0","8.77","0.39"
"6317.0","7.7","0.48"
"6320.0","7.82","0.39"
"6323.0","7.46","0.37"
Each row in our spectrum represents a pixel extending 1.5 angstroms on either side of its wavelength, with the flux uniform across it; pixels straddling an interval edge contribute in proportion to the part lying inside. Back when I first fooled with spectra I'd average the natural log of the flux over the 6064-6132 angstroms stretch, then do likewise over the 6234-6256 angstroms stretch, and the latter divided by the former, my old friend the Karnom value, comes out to 0.96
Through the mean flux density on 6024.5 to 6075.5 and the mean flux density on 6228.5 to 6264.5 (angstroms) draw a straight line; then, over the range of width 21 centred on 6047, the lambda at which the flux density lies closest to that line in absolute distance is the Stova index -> 6056.0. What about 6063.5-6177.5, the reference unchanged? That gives 6110.0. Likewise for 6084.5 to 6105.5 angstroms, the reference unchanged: 6089.0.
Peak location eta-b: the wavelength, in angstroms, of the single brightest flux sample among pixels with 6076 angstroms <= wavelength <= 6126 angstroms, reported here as 6095.0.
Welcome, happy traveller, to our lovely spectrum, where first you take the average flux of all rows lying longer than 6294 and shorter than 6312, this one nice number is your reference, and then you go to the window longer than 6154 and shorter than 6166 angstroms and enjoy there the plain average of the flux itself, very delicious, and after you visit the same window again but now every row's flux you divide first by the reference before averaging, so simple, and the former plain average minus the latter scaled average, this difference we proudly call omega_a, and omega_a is 6.85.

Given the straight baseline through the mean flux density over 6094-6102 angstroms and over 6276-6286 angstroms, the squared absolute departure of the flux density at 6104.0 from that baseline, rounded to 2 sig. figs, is 0.54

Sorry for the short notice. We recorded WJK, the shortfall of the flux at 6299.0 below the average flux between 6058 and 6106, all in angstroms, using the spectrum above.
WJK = -1.6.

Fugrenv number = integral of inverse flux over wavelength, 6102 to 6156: 6.58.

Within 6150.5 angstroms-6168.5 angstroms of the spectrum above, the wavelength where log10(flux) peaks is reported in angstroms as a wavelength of 6152.0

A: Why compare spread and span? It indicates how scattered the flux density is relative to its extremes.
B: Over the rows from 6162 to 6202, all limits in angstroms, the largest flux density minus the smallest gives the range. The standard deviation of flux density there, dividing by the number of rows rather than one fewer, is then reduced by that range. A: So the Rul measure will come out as -0.87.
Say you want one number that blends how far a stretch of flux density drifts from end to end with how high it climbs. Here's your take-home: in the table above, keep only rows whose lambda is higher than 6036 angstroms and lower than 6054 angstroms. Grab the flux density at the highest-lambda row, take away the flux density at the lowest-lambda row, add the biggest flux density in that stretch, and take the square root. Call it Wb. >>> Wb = 3.18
